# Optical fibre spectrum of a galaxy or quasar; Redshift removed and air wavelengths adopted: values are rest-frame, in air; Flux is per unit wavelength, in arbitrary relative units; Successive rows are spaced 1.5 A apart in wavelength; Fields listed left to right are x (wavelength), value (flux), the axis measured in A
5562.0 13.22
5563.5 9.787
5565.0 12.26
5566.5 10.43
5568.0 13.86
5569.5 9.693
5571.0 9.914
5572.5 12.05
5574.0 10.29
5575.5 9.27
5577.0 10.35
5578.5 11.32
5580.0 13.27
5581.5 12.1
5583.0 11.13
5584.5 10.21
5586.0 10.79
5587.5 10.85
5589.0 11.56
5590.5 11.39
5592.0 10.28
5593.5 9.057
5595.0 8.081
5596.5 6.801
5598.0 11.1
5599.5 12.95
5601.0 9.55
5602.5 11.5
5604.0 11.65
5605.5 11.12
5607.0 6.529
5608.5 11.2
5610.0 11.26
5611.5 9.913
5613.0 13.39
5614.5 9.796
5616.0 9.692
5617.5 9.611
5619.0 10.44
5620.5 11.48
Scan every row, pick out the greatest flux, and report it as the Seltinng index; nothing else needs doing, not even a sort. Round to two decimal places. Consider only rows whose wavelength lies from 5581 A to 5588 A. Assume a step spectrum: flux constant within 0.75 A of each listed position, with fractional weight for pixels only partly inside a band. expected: 12.10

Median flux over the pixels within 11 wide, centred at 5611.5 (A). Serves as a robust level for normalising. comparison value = 9.9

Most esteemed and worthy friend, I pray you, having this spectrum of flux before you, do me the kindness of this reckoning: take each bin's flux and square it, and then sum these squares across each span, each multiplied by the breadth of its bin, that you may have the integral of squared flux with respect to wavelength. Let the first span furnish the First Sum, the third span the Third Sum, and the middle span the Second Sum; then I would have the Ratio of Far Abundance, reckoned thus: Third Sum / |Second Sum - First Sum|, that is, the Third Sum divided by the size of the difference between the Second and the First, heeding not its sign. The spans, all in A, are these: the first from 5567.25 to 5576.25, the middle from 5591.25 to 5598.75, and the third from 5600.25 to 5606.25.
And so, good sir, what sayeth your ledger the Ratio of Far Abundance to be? 1.6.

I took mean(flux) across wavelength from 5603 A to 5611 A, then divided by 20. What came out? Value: 0.52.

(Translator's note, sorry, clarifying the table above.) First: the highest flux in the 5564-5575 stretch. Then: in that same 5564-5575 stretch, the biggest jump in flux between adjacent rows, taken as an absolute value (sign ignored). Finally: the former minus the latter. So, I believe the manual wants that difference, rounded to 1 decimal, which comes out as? 9.7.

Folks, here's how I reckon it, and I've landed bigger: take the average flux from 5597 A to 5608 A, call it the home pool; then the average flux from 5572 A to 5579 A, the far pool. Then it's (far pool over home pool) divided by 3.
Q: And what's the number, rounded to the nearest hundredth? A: 0.33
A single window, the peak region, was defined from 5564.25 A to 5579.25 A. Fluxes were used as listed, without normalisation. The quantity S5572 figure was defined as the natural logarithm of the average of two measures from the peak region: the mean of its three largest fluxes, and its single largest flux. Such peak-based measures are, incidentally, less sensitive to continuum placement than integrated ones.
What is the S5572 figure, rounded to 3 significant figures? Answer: 2.59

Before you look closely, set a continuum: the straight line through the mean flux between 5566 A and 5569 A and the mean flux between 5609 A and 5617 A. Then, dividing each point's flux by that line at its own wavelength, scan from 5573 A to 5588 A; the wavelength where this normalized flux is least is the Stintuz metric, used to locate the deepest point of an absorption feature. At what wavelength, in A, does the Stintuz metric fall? 5575.5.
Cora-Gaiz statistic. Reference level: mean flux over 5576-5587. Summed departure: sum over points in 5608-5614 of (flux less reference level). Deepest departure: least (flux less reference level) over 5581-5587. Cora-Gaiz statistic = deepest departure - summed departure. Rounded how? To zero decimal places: -2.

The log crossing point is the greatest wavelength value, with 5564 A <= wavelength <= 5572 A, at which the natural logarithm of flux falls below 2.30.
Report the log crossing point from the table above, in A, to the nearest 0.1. 5571.0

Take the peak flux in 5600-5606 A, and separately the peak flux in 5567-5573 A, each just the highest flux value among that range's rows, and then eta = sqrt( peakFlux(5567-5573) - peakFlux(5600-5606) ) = 1.5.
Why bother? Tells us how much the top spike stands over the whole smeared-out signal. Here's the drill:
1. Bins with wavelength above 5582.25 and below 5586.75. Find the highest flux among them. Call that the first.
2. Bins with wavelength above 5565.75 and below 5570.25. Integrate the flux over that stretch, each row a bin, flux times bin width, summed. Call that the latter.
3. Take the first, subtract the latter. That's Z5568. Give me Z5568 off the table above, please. -40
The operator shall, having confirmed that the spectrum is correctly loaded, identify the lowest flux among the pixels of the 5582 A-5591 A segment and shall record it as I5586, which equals 10.21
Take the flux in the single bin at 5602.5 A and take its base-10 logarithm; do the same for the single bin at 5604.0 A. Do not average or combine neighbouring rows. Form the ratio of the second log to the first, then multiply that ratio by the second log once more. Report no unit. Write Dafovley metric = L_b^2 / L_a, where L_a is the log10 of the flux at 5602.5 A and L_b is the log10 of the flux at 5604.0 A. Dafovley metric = 1.07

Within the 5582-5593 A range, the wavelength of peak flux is 5589.0 A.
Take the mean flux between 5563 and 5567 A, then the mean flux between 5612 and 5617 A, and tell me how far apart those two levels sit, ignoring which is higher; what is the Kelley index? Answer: 0.1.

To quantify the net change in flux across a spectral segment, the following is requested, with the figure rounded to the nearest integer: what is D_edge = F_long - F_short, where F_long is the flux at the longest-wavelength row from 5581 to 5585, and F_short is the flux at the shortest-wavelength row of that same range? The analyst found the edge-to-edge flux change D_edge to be -2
